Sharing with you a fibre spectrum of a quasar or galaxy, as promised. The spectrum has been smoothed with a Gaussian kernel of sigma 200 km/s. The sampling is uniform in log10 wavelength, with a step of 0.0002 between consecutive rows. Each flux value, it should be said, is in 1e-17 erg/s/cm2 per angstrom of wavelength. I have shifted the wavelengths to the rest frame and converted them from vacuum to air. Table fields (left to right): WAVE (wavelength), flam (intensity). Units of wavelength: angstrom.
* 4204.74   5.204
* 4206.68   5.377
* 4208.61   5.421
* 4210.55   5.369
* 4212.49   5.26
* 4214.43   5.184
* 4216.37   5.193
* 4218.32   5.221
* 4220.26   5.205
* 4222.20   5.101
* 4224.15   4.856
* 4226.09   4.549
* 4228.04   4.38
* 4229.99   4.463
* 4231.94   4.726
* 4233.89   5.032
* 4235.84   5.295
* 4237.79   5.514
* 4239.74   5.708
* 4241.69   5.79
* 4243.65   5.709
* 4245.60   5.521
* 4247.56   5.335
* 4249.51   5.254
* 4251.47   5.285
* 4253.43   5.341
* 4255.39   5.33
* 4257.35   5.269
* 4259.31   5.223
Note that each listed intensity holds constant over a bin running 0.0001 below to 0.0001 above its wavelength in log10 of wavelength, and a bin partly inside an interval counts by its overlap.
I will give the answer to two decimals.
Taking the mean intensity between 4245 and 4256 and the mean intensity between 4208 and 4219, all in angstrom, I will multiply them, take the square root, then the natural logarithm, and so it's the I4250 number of 1.67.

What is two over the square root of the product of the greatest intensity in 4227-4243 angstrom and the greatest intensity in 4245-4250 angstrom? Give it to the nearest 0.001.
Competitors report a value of 0.354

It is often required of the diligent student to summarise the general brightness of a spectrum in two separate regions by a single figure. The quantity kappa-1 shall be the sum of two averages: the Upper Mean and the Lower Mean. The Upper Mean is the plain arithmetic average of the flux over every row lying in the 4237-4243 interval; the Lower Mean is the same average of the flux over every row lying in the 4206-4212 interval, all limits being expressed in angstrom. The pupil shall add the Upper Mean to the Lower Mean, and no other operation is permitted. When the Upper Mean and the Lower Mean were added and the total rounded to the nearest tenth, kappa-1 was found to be 11.1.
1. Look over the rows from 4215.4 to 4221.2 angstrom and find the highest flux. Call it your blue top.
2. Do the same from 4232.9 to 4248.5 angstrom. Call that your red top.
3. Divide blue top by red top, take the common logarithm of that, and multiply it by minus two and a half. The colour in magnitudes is 0.11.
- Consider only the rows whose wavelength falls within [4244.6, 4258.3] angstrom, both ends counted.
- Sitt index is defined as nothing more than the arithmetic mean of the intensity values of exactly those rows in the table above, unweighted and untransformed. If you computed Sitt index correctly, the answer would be 5.3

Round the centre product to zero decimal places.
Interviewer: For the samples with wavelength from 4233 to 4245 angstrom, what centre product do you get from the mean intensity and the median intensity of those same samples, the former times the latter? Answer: 31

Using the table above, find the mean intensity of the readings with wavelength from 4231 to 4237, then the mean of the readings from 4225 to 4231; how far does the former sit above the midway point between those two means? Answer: 0.28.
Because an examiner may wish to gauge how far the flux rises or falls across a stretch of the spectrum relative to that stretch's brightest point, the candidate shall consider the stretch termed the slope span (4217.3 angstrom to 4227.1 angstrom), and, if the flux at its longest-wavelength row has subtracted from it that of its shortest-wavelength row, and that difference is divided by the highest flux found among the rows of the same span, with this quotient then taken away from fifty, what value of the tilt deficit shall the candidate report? 50.1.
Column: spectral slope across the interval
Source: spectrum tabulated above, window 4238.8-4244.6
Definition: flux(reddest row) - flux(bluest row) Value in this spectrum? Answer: 0.00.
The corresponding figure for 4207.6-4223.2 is -0.32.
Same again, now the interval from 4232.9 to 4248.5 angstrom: 0.30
